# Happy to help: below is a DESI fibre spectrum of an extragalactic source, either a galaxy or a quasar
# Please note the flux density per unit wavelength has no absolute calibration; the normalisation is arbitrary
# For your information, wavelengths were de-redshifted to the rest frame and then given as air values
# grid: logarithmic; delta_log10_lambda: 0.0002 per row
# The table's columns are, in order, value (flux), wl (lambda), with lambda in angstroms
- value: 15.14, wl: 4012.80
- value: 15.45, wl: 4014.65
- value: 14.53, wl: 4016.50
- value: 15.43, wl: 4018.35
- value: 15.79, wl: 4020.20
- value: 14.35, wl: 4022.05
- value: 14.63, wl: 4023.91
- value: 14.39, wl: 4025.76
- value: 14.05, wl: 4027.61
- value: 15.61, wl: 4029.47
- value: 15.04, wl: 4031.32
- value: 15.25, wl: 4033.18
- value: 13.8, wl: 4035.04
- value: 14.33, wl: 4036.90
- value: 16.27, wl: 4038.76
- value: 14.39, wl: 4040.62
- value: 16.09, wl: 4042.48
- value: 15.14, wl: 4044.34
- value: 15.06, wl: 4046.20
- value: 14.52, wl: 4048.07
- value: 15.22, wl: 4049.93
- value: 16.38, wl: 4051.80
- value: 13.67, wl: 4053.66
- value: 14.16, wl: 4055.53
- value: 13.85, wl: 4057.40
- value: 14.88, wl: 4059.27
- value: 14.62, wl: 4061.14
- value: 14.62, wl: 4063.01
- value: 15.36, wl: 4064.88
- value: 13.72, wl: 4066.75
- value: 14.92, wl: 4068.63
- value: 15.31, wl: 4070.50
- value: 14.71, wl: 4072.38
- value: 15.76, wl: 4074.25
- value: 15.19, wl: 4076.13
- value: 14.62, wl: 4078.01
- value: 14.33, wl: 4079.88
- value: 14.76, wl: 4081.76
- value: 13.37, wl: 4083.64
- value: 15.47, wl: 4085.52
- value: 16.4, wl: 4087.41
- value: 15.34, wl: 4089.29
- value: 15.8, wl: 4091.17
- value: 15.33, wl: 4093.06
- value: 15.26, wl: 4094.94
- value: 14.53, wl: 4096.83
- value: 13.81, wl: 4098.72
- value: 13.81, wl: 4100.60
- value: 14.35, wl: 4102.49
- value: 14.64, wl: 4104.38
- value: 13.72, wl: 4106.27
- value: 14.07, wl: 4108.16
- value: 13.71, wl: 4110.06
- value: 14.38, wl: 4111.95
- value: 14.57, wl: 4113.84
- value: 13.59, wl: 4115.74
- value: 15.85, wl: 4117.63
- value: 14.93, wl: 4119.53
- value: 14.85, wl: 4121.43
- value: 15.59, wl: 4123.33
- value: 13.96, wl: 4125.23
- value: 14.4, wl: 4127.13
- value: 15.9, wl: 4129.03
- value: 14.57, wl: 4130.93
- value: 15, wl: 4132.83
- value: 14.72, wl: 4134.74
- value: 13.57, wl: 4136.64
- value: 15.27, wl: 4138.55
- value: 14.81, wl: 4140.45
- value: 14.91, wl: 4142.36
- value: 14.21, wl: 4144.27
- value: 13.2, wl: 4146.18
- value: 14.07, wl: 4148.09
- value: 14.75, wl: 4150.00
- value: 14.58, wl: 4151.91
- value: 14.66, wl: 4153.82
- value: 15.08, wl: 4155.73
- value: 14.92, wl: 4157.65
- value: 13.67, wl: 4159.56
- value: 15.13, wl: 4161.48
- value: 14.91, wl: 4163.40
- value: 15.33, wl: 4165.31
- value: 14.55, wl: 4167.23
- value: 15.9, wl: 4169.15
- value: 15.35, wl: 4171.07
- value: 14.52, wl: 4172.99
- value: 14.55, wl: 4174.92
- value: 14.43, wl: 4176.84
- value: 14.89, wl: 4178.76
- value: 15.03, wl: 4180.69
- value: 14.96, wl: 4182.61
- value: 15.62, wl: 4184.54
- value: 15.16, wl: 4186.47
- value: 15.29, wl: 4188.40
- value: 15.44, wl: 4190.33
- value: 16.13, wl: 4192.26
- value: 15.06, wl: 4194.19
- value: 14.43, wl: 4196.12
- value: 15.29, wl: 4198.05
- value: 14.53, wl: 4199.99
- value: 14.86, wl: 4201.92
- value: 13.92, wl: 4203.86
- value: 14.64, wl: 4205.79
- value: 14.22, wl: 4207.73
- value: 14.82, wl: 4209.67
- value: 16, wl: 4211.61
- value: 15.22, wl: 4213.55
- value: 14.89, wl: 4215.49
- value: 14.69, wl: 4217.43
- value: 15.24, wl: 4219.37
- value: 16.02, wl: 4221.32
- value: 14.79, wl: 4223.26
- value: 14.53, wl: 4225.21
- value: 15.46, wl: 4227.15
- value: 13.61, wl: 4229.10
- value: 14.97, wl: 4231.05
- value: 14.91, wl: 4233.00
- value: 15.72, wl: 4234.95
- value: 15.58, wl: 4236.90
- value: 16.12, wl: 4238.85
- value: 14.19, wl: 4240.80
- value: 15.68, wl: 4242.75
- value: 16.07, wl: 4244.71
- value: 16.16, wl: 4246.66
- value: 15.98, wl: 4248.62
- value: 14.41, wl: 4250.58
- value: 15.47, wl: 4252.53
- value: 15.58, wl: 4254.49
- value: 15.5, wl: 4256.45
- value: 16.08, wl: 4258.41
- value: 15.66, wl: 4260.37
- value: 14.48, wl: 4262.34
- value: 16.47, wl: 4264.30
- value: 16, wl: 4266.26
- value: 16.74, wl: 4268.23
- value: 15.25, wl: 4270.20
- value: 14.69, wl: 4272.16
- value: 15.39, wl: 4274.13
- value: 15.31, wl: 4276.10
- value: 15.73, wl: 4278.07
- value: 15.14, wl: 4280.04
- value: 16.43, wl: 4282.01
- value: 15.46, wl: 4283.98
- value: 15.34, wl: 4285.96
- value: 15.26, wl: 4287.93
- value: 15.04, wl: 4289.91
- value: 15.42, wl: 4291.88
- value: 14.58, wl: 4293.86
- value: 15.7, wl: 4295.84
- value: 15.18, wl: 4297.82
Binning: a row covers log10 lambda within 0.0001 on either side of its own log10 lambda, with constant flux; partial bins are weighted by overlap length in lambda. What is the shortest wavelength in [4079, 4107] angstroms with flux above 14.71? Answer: 4081.76 angstroms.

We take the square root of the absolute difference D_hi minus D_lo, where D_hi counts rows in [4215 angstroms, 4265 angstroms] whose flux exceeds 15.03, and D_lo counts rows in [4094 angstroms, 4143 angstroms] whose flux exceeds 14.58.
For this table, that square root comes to 2.0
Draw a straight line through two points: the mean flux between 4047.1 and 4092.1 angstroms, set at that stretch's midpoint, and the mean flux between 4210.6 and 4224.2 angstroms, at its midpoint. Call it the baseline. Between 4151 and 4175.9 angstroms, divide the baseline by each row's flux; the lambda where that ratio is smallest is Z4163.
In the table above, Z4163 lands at 4169.15 angstroms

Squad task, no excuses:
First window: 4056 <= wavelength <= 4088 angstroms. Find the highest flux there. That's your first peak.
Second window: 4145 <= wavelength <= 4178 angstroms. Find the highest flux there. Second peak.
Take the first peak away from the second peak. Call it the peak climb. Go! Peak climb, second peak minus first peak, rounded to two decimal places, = -0.50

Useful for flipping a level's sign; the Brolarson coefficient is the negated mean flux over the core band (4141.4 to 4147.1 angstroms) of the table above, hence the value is -14.1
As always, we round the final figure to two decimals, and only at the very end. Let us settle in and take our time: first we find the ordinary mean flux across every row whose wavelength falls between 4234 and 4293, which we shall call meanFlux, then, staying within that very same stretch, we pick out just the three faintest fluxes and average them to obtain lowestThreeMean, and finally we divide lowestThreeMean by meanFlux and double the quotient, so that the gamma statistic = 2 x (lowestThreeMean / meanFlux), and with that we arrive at 1.85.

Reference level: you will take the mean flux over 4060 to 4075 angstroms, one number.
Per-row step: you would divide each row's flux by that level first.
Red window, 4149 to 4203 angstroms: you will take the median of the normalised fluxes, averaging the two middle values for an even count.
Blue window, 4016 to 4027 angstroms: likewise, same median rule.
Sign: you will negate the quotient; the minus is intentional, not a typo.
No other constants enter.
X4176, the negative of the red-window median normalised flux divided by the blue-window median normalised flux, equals -1.025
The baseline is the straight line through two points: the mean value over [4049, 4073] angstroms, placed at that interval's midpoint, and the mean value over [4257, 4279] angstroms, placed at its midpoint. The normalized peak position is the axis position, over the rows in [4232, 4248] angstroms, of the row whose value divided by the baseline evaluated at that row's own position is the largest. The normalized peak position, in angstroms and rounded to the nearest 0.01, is 4246.66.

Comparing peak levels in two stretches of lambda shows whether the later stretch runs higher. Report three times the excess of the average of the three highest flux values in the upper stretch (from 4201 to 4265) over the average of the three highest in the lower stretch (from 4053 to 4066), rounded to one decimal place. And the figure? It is 3.9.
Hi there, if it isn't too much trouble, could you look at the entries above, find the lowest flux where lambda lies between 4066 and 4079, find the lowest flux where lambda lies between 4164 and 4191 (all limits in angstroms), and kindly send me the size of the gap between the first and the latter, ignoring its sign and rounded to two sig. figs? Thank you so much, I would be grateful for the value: 0.71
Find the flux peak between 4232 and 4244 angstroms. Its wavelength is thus 4238.85 angstroms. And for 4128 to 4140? 4129.03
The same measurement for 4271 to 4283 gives 4282.01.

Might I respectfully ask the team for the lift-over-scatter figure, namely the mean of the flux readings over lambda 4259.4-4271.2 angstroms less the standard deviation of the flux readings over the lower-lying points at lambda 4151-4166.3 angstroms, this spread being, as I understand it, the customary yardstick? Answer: 15.3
